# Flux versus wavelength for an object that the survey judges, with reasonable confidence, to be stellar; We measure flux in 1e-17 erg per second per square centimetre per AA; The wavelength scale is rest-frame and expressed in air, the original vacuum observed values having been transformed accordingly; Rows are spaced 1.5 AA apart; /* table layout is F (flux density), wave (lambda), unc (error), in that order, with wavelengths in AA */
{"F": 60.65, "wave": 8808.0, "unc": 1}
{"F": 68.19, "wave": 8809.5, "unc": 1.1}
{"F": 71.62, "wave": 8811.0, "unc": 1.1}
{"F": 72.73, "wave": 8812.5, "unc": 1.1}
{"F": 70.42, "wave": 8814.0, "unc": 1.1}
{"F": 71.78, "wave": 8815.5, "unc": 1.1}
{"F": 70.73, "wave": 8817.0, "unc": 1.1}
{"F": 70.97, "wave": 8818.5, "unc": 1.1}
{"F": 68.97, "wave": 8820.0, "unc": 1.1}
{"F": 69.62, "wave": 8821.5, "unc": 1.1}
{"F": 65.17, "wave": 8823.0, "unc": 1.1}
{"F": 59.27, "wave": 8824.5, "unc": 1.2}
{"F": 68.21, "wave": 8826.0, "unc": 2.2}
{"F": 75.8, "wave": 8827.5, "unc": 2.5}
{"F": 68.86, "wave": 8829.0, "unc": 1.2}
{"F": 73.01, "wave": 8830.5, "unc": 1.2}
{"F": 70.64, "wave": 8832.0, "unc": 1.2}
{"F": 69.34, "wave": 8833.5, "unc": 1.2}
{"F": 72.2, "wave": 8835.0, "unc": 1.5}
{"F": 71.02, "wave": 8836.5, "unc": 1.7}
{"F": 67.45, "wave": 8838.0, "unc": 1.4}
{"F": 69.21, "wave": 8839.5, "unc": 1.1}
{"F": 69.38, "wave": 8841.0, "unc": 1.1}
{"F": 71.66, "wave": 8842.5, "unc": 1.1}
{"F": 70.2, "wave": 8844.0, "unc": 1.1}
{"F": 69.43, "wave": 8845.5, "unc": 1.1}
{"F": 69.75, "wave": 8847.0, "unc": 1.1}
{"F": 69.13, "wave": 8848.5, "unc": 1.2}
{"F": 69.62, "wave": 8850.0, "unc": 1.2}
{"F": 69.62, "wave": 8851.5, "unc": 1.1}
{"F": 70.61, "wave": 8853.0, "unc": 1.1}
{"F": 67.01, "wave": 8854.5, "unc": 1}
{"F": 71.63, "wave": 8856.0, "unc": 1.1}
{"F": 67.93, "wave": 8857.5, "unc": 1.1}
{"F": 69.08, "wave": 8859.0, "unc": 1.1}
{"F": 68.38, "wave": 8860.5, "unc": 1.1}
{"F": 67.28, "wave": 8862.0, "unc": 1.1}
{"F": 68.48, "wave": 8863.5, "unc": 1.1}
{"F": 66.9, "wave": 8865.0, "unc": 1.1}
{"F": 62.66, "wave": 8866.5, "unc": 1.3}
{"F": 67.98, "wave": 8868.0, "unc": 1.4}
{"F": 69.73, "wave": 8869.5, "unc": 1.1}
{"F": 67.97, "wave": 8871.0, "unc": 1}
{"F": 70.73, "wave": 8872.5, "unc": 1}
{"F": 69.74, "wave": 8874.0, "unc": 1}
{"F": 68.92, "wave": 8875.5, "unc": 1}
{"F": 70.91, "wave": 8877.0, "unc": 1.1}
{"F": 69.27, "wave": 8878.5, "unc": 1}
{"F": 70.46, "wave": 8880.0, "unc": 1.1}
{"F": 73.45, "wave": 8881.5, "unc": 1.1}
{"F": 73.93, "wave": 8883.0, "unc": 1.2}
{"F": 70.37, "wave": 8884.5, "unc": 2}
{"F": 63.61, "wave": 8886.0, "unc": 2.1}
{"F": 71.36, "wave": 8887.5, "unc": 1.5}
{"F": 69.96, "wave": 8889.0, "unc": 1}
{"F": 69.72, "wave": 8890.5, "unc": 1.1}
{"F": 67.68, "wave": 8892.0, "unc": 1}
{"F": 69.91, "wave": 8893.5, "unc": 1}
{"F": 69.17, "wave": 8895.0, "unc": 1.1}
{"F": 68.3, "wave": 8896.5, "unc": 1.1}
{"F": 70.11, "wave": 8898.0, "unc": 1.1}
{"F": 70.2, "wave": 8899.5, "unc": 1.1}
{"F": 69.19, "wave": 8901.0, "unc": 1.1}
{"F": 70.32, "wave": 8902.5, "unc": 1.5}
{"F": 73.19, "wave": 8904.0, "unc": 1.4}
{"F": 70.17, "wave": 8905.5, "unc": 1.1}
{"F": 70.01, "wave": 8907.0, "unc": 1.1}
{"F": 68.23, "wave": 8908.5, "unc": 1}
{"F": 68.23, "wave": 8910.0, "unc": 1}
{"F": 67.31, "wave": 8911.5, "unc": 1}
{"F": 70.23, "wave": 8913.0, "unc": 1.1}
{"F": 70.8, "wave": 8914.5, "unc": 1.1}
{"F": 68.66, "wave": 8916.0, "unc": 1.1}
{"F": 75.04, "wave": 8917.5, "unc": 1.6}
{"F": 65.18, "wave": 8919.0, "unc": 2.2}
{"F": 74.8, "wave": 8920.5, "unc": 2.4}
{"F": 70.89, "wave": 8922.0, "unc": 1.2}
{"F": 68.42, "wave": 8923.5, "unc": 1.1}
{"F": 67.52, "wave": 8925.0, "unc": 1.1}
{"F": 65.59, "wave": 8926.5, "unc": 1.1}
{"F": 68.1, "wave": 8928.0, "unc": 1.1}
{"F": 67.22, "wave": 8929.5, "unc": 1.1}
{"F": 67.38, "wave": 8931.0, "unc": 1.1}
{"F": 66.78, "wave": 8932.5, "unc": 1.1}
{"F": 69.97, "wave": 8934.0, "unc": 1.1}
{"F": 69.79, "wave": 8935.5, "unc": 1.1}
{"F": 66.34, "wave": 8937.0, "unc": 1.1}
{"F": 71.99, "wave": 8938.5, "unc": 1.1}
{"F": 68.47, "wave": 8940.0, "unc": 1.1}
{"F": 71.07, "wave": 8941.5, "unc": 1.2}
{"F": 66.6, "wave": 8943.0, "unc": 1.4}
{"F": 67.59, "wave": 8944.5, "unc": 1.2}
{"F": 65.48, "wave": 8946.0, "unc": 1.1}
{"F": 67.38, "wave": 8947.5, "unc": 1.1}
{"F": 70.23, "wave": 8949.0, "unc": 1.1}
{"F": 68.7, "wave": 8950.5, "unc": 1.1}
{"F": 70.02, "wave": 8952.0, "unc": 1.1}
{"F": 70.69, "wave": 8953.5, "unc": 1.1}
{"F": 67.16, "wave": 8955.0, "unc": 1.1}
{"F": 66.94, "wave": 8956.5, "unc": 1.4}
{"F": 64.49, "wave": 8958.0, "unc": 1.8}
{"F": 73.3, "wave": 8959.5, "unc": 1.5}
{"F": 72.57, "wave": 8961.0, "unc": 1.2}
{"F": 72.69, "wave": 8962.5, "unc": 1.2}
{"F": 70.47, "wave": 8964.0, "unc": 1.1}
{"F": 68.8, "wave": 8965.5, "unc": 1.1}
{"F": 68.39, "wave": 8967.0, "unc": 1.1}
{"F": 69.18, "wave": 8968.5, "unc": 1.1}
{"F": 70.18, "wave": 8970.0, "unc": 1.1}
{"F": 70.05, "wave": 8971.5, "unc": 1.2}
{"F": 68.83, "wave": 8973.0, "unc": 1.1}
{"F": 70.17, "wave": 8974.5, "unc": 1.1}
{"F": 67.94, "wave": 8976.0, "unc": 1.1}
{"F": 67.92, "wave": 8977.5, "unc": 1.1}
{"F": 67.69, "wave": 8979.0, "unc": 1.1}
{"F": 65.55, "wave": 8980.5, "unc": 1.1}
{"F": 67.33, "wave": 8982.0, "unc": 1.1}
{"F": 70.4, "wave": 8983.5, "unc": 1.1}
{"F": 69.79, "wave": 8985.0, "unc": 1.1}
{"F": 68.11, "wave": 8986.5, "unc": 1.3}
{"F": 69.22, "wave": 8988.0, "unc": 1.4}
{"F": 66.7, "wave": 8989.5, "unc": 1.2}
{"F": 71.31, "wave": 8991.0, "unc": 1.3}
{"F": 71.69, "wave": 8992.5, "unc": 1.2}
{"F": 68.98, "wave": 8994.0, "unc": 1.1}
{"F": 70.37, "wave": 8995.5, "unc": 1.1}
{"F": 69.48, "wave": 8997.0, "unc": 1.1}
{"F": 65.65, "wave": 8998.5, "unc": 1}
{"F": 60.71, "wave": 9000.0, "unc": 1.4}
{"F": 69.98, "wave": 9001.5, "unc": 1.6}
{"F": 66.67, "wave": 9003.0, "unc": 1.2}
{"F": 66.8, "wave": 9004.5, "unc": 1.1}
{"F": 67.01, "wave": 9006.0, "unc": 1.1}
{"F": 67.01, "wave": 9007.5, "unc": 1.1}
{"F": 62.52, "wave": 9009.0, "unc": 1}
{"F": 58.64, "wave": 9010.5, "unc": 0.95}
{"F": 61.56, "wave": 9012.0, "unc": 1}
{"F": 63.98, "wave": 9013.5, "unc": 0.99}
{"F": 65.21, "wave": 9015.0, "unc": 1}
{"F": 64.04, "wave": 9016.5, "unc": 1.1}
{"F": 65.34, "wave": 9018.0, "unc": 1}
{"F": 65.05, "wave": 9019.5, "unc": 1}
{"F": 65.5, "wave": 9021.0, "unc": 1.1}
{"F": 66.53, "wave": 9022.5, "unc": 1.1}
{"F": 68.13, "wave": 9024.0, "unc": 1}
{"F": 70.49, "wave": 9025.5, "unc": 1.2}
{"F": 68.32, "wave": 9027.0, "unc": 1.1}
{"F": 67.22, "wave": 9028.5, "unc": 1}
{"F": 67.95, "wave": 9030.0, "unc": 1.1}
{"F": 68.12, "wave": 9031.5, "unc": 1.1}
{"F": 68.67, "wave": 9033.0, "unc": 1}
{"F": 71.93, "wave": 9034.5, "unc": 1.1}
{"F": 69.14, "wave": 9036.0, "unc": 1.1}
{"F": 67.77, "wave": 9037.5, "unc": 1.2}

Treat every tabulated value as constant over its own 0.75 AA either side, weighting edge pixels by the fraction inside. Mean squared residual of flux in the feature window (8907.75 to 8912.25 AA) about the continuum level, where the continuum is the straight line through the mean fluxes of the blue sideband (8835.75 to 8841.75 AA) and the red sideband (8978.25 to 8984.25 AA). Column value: 0.5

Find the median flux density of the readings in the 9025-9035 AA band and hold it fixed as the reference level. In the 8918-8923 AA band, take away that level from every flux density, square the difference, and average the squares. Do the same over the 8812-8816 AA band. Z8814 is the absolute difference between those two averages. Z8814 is 8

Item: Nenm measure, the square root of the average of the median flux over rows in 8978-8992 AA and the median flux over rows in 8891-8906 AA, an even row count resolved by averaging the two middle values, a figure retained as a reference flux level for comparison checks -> 8.31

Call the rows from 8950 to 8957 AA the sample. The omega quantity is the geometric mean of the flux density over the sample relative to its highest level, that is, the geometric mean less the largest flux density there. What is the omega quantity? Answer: -2.0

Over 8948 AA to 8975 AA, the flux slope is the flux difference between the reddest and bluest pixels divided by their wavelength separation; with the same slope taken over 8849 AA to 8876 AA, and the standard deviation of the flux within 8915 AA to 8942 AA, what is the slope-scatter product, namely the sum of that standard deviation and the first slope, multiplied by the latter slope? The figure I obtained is -0.08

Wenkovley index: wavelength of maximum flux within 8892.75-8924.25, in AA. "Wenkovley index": 8917.5 AA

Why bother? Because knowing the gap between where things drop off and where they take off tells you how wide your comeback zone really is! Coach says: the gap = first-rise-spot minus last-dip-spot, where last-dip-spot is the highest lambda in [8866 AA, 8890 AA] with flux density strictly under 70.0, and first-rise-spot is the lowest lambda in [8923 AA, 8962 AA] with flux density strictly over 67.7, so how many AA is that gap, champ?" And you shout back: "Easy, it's 34.5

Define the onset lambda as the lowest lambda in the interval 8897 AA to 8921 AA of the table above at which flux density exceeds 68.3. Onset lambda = 8898.0 AA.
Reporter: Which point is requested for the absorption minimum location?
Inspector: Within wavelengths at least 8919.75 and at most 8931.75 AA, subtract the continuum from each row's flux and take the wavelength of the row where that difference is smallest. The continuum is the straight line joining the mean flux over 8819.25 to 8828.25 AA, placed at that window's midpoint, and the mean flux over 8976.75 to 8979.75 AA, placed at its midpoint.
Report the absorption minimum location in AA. 8926.5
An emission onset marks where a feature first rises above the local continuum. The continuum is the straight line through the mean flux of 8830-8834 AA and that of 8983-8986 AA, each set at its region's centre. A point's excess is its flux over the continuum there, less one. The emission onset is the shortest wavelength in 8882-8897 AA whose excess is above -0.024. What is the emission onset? 8883.0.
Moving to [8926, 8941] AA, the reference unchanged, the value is 8934.0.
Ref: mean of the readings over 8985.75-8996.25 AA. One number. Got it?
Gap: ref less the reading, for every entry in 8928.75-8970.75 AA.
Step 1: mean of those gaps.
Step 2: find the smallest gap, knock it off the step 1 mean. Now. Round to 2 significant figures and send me 4.4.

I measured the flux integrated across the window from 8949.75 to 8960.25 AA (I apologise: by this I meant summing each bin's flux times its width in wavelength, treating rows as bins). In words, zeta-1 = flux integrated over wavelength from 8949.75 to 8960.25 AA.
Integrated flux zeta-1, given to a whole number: 722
